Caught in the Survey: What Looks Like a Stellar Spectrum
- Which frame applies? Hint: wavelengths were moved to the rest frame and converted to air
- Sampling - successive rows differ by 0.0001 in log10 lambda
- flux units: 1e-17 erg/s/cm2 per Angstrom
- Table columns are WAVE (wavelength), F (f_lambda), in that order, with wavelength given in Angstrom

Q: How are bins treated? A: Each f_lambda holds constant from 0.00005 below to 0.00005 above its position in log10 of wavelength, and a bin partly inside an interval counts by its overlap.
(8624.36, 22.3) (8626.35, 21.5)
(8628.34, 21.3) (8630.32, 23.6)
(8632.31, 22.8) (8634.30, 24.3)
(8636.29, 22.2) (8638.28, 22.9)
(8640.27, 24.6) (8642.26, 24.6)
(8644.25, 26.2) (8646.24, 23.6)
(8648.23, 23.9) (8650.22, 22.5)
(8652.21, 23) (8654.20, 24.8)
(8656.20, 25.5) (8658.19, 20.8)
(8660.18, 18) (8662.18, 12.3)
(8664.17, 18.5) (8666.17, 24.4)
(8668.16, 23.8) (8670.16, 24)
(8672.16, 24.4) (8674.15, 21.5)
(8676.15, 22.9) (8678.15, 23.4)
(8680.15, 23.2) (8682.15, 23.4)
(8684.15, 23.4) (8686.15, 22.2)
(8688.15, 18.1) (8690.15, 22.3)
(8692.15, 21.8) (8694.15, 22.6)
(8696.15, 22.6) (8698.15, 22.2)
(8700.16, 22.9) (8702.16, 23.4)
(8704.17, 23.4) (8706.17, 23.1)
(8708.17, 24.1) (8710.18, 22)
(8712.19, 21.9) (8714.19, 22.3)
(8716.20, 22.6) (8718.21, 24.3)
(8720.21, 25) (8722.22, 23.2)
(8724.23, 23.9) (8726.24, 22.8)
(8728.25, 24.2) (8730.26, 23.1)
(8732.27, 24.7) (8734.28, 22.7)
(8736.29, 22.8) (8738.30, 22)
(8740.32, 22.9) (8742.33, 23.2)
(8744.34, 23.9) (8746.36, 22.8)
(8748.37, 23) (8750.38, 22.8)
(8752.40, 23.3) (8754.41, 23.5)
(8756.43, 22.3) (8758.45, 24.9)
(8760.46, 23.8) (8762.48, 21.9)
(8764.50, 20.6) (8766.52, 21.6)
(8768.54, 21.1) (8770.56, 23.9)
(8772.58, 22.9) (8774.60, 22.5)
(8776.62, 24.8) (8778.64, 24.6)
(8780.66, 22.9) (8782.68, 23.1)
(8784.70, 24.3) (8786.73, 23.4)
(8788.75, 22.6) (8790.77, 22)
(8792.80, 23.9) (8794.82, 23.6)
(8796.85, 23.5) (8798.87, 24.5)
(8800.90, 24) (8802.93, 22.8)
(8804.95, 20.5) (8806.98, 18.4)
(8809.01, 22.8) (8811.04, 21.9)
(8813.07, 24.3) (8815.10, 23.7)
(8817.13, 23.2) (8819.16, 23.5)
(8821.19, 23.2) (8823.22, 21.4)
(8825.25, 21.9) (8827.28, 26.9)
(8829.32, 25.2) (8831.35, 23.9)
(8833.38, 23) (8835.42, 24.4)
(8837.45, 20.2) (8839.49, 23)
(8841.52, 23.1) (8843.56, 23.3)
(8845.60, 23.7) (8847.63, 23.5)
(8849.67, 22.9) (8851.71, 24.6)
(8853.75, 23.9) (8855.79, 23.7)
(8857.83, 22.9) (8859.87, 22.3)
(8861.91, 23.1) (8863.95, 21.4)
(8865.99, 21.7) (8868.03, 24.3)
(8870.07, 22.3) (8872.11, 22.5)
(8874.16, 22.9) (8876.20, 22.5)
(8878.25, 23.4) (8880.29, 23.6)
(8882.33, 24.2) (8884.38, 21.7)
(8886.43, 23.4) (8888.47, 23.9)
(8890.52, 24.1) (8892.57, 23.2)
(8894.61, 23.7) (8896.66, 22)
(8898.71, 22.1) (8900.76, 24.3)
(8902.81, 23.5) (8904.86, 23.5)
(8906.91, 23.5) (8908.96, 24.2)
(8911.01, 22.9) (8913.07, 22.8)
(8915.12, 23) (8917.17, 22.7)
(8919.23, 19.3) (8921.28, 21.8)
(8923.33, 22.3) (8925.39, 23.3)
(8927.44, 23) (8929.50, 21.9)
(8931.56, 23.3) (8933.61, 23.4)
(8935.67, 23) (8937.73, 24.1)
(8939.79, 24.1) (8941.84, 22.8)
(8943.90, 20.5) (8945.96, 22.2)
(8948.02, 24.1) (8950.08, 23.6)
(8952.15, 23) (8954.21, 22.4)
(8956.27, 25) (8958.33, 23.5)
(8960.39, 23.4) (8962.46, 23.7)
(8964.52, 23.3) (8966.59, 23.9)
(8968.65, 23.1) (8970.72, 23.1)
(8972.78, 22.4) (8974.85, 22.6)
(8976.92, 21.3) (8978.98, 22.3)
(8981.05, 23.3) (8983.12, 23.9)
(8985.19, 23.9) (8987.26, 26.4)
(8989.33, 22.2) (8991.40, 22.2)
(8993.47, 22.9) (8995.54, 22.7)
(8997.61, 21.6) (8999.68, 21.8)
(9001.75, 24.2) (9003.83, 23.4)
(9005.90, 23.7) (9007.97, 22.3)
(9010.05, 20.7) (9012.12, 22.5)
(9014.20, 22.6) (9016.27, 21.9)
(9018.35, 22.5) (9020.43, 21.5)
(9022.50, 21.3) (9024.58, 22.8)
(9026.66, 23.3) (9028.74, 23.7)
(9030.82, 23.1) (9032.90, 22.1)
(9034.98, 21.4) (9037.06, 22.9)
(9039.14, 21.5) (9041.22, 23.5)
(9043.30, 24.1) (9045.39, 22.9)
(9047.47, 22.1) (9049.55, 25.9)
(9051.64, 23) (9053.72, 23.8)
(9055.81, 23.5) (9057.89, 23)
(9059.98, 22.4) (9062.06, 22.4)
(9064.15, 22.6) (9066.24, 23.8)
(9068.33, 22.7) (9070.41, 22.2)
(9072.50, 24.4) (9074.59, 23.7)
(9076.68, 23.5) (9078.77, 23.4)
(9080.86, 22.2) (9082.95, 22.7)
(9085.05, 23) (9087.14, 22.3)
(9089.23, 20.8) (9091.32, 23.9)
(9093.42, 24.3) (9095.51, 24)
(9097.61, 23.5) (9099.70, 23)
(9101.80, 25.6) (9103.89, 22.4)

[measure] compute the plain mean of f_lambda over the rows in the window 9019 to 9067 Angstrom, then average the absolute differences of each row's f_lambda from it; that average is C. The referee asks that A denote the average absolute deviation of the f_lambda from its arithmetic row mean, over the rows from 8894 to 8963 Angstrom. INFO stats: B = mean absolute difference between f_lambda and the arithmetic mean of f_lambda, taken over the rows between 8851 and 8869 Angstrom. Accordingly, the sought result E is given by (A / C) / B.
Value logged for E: 1.1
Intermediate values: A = 0.78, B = 0.91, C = 0.8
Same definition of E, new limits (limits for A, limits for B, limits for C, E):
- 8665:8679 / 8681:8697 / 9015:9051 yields 0.8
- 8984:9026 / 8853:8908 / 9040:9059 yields 1.7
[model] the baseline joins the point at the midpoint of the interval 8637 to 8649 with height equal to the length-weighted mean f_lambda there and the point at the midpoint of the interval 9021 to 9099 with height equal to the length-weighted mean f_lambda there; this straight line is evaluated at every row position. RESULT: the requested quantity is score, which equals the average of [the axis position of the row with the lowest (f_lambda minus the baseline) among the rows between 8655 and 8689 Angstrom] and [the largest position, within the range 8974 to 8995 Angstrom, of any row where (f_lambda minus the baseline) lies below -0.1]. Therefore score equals 8827.8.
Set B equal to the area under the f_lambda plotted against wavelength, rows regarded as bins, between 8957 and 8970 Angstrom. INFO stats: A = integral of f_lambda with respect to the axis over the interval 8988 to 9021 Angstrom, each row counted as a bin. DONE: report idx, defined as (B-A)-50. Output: -486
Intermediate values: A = 741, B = 306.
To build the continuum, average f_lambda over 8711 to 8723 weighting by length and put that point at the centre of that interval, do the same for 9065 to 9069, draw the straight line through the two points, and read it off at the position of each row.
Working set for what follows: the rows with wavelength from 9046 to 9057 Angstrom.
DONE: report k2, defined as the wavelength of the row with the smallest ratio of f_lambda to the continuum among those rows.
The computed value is 9047.47 Angstrom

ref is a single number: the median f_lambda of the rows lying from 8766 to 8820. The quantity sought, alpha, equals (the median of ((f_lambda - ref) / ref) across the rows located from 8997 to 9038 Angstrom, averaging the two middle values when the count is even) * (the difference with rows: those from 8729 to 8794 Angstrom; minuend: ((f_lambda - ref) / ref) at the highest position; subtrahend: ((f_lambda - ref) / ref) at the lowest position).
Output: -0.0010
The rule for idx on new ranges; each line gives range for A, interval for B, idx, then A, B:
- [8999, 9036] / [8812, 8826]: -560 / 832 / 323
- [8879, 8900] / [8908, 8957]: 582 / 487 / 1119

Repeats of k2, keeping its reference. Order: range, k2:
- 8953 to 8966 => 8954.21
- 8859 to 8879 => 8863.95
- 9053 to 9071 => 9070.41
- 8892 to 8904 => 8896.66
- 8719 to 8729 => 8726.24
